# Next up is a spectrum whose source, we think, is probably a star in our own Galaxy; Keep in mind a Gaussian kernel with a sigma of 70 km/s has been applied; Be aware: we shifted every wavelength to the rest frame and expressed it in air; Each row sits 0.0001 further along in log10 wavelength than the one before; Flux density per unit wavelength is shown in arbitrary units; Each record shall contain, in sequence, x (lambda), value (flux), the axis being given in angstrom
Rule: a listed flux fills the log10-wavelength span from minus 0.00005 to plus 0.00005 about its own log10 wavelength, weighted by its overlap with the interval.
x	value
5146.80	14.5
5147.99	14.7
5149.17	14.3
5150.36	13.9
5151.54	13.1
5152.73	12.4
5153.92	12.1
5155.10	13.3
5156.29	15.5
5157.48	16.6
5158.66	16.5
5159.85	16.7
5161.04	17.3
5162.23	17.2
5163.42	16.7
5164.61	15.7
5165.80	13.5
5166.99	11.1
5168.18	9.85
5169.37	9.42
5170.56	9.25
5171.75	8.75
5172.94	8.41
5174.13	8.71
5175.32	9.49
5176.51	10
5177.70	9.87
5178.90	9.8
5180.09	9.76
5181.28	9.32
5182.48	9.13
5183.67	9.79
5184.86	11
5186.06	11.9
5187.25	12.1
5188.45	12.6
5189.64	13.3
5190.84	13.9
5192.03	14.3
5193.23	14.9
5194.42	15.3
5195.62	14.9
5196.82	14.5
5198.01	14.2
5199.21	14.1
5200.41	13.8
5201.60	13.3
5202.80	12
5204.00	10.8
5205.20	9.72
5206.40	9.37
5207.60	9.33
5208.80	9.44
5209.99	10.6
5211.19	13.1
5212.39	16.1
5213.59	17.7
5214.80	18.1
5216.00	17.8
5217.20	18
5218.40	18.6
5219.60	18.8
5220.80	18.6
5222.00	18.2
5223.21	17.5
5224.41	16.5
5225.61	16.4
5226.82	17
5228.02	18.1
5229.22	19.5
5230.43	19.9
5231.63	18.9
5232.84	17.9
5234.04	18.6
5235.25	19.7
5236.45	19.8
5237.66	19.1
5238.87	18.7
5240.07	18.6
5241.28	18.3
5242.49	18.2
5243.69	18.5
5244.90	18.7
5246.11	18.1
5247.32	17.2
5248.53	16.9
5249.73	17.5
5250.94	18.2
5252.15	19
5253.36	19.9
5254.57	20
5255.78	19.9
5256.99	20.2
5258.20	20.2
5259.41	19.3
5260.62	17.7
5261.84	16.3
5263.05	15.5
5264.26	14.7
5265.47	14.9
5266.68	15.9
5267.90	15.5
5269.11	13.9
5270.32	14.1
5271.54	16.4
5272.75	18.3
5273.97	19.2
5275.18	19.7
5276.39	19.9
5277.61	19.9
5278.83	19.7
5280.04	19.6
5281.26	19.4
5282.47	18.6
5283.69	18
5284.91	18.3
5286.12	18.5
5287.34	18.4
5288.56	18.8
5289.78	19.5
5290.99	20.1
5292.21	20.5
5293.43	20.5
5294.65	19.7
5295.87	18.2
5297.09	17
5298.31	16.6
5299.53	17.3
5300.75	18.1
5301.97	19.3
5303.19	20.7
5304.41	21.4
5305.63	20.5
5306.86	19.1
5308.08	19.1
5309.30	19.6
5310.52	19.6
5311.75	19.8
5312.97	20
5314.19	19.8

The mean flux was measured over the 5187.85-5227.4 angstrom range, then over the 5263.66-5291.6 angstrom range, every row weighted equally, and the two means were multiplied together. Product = 262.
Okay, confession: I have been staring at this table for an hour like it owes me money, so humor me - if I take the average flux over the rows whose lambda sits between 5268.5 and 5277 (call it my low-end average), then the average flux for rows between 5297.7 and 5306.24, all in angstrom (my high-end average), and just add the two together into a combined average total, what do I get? 36.5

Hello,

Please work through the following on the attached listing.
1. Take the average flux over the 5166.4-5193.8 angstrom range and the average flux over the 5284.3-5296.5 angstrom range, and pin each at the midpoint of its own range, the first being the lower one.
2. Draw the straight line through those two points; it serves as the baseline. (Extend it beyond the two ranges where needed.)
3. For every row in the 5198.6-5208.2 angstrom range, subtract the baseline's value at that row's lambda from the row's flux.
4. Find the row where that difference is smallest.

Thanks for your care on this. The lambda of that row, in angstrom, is 5207.60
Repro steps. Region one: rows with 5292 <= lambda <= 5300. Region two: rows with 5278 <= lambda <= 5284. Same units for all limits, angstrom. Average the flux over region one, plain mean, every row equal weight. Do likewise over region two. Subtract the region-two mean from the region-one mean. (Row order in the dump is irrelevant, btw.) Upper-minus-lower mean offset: -1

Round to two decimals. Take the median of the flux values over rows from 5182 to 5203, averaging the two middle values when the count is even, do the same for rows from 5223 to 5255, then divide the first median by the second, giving 0.73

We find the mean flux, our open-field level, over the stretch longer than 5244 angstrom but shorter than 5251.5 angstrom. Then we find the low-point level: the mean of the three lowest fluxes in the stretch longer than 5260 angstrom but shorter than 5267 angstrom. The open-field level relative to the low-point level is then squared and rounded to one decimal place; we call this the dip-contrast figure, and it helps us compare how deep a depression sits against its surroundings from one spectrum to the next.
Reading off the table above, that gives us 1.4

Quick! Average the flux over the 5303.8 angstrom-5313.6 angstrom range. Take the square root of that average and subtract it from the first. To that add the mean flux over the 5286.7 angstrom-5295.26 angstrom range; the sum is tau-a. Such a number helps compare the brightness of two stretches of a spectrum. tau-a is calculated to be 35.1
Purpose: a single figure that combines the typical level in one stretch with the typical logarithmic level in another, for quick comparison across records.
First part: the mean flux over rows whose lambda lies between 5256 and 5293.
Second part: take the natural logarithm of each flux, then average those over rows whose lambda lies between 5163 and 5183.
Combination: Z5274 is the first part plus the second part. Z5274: 20.4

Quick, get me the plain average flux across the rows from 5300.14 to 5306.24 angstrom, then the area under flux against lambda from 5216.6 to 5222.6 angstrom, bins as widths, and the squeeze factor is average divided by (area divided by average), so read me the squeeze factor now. 3.6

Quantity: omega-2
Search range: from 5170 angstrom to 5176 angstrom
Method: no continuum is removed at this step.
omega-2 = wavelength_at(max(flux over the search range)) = 5175.32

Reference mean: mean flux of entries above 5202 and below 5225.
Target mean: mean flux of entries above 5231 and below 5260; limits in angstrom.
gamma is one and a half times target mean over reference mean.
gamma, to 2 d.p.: 1.91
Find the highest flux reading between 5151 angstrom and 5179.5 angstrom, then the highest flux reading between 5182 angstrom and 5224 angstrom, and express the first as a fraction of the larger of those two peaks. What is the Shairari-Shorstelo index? 0.92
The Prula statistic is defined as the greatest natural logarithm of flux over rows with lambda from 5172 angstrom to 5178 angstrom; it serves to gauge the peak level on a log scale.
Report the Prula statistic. 2.3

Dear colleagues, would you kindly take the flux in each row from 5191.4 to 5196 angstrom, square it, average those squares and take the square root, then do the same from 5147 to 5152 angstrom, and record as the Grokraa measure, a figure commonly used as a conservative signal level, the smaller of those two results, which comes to 14.0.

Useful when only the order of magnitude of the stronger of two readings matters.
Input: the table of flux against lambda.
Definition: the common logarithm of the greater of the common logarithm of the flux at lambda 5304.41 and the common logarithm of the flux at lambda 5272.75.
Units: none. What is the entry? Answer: 0.124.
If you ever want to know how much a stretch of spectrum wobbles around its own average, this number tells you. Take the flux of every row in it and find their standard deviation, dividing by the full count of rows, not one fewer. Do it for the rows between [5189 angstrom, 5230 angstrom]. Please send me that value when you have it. 3.0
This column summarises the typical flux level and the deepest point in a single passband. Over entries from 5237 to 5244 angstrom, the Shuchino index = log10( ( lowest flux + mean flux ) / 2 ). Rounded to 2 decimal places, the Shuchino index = 1.26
